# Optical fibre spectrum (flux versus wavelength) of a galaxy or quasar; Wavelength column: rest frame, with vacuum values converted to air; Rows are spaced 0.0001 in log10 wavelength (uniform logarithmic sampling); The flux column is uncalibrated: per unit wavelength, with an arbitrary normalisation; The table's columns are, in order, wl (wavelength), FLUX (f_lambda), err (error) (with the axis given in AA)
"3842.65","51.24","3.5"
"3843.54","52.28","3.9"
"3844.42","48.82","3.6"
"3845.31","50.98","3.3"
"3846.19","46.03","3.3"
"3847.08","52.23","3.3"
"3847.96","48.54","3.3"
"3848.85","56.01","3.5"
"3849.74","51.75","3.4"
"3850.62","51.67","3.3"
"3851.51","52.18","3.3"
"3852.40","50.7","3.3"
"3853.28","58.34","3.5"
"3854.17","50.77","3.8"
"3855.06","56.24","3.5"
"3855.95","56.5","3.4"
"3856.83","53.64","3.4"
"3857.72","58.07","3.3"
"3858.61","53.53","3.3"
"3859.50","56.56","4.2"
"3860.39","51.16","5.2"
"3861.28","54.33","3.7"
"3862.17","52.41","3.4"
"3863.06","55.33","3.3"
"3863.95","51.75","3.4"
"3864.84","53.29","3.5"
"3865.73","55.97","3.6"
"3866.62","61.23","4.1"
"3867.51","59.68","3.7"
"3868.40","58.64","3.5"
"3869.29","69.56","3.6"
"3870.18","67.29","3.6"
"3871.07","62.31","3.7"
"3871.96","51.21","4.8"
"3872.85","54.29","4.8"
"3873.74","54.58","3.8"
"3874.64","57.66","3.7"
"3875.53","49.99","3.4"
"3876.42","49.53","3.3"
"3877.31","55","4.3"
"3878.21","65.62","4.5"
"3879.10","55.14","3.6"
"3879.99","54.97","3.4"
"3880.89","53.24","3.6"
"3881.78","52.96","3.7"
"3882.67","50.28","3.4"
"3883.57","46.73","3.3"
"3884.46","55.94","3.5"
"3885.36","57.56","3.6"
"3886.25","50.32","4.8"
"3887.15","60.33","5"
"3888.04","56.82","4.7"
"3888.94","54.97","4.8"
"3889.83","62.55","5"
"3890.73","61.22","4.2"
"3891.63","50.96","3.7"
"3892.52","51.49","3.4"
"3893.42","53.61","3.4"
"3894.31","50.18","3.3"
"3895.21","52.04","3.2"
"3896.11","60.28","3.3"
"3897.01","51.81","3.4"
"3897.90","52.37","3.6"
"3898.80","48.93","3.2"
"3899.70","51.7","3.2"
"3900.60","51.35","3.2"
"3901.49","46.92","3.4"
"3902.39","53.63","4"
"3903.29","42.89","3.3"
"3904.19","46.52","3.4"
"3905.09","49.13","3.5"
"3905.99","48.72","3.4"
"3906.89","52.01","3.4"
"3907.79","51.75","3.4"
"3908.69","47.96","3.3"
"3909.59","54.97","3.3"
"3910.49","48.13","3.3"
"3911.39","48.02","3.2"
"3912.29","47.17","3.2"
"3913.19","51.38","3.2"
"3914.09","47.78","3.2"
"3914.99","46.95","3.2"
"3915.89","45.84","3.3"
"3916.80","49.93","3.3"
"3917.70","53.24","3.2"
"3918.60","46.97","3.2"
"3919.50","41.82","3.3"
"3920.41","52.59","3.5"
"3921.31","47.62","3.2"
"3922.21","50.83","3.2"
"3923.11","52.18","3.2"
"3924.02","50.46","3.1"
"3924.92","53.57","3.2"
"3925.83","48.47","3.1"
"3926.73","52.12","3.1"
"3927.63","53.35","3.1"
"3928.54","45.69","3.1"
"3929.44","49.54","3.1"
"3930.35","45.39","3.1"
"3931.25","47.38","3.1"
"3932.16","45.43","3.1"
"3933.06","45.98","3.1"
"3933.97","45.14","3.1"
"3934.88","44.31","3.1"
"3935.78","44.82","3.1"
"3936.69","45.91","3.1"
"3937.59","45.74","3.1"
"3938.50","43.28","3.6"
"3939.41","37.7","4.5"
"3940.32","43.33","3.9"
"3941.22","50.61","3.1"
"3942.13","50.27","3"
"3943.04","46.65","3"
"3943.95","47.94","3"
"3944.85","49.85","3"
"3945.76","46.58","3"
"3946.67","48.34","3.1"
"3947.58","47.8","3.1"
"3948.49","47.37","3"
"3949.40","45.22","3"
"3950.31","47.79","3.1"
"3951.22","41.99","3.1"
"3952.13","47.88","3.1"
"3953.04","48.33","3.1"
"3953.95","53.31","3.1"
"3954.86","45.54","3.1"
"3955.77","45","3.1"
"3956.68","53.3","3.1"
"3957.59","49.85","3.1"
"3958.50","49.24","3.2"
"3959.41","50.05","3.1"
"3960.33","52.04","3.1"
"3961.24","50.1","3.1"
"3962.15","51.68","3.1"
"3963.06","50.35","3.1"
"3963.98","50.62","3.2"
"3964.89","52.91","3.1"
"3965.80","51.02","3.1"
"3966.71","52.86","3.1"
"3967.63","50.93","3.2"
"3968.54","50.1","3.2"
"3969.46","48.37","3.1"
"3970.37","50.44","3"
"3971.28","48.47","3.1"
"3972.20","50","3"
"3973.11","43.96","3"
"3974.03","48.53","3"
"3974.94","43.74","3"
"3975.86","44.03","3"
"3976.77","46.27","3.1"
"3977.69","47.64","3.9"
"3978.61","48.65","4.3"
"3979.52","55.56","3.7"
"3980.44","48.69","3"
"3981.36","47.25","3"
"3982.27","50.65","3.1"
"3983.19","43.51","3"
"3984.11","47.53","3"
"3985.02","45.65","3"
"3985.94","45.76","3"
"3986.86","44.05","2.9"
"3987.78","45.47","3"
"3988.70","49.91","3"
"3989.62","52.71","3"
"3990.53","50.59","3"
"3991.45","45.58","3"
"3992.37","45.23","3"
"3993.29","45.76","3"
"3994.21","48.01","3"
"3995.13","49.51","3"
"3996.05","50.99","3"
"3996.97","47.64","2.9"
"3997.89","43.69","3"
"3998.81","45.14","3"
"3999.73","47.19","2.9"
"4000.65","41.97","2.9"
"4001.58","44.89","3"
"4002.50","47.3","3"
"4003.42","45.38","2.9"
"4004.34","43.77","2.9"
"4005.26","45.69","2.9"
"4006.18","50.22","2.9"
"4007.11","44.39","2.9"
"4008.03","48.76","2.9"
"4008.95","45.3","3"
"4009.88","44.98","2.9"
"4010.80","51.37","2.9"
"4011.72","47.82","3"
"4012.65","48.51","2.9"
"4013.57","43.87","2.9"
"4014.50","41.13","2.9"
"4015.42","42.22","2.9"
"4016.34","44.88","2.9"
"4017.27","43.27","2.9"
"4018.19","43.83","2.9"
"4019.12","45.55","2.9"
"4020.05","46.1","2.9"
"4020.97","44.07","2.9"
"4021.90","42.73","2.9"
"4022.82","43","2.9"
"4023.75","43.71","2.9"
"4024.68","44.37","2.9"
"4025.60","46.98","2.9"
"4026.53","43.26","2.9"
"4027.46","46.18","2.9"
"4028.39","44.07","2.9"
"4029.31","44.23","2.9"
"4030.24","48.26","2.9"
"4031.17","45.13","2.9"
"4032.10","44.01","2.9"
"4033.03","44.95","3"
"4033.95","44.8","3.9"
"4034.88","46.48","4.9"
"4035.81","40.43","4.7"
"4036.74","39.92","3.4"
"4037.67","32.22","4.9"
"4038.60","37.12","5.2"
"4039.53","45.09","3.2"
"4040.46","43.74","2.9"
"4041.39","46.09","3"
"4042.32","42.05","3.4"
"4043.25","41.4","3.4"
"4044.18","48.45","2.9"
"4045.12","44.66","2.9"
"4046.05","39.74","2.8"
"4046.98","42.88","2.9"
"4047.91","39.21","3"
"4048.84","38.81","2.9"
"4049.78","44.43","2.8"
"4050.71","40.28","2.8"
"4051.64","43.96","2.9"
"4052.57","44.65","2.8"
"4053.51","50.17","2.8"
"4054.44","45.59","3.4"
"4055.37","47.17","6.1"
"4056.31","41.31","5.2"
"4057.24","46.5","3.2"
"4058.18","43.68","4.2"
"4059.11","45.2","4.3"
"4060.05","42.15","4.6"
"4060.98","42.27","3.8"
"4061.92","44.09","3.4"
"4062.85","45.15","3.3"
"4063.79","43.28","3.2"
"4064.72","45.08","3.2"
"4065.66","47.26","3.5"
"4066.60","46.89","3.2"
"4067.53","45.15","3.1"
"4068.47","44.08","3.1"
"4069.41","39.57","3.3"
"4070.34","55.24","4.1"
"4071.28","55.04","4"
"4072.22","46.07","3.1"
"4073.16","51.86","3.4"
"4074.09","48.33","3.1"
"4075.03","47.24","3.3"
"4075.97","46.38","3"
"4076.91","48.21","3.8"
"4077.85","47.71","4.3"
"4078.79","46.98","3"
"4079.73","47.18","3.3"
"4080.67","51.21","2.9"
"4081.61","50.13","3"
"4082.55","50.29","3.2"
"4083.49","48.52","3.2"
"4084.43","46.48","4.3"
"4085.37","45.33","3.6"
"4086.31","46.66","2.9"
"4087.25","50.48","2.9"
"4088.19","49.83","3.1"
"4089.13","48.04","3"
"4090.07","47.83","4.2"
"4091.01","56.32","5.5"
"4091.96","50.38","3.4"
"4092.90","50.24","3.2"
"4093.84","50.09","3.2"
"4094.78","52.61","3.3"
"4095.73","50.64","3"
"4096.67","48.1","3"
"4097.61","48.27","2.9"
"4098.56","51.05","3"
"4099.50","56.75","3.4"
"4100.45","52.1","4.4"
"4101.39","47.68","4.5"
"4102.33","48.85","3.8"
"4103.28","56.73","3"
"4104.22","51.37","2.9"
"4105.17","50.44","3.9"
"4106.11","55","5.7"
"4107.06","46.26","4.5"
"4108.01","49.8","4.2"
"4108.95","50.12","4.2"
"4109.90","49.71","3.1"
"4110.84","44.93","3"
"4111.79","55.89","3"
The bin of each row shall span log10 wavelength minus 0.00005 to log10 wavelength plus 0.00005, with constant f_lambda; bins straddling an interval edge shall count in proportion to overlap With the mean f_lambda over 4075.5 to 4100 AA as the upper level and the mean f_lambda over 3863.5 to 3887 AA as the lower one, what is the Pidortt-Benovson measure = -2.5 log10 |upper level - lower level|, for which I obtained -2.0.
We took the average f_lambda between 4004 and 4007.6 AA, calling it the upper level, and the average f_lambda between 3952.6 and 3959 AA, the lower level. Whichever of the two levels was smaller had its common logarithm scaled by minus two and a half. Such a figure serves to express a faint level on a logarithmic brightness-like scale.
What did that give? -4.16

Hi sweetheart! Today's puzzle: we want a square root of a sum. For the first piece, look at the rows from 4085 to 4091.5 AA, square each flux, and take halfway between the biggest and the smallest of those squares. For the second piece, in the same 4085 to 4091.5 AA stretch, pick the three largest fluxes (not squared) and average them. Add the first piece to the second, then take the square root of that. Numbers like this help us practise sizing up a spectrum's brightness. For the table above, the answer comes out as 52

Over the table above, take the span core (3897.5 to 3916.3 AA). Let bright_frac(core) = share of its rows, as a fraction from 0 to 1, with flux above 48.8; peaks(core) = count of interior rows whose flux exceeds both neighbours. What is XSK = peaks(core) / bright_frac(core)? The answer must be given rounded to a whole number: 13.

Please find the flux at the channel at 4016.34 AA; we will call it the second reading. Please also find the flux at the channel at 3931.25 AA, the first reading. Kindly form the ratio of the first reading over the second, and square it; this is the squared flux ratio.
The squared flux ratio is 1.11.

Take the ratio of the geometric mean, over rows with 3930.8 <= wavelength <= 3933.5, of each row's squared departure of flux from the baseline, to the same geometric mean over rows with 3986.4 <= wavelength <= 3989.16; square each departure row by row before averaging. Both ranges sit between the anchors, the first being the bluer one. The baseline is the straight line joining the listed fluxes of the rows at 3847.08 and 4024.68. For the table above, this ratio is 1.6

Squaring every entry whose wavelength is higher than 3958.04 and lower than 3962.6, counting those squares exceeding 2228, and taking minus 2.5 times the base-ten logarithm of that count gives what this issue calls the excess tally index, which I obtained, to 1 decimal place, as -1.7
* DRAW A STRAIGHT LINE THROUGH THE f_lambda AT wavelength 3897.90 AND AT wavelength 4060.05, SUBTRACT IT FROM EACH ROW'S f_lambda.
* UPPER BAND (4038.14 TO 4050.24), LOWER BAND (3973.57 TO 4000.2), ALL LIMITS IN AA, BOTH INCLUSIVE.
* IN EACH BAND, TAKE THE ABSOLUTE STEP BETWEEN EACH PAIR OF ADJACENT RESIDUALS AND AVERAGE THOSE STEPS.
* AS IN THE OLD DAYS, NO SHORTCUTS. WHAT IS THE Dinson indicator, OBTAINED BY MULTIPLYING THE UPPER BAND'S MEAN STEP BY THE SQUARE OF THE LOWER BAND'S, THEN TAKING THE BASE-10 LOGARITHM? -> 1.44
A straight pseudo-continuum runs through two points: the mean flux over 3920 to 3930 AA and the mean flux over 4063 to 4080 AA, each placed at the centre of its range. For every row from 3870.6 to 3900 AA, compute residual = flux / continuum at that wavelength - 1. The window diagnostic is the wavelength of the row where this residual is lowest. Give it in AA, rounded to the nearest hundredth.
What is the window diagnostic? 3883.57 AA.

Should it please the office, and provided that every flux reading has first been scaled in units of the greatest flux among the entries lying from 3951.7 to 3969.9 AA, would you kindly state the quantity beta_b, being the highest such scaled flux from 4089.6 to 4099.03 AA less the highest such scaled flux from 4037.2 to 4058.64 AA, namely 0.12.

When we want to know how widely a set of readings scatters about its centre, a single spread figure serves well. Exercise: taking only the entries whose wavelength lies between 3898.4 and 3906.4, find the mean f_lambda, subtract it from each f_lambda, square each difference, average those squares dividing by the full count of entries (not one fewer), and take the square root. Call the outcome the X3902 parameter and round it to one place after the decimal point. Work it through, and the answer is 3.0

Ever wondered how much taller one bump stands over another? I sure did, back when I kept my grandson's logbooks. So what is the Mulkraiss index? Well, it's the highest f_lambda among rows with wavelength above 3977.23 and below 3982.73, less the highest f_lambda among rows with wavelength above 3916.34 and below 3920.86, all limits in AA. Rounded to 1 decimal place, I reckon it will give 2.3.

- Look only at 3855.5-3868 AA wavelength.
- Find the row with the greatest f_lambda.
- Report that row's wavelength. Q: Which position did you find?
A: 3866.62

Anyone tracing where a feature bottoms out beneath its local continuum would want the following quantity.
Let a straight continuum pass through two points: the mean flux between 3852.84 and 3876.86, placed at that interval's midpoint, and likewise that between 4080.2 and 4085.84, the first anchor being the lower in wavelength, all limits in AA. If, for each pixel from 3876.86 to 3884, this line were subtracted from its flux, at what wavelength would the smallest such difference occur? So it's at 3883.57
